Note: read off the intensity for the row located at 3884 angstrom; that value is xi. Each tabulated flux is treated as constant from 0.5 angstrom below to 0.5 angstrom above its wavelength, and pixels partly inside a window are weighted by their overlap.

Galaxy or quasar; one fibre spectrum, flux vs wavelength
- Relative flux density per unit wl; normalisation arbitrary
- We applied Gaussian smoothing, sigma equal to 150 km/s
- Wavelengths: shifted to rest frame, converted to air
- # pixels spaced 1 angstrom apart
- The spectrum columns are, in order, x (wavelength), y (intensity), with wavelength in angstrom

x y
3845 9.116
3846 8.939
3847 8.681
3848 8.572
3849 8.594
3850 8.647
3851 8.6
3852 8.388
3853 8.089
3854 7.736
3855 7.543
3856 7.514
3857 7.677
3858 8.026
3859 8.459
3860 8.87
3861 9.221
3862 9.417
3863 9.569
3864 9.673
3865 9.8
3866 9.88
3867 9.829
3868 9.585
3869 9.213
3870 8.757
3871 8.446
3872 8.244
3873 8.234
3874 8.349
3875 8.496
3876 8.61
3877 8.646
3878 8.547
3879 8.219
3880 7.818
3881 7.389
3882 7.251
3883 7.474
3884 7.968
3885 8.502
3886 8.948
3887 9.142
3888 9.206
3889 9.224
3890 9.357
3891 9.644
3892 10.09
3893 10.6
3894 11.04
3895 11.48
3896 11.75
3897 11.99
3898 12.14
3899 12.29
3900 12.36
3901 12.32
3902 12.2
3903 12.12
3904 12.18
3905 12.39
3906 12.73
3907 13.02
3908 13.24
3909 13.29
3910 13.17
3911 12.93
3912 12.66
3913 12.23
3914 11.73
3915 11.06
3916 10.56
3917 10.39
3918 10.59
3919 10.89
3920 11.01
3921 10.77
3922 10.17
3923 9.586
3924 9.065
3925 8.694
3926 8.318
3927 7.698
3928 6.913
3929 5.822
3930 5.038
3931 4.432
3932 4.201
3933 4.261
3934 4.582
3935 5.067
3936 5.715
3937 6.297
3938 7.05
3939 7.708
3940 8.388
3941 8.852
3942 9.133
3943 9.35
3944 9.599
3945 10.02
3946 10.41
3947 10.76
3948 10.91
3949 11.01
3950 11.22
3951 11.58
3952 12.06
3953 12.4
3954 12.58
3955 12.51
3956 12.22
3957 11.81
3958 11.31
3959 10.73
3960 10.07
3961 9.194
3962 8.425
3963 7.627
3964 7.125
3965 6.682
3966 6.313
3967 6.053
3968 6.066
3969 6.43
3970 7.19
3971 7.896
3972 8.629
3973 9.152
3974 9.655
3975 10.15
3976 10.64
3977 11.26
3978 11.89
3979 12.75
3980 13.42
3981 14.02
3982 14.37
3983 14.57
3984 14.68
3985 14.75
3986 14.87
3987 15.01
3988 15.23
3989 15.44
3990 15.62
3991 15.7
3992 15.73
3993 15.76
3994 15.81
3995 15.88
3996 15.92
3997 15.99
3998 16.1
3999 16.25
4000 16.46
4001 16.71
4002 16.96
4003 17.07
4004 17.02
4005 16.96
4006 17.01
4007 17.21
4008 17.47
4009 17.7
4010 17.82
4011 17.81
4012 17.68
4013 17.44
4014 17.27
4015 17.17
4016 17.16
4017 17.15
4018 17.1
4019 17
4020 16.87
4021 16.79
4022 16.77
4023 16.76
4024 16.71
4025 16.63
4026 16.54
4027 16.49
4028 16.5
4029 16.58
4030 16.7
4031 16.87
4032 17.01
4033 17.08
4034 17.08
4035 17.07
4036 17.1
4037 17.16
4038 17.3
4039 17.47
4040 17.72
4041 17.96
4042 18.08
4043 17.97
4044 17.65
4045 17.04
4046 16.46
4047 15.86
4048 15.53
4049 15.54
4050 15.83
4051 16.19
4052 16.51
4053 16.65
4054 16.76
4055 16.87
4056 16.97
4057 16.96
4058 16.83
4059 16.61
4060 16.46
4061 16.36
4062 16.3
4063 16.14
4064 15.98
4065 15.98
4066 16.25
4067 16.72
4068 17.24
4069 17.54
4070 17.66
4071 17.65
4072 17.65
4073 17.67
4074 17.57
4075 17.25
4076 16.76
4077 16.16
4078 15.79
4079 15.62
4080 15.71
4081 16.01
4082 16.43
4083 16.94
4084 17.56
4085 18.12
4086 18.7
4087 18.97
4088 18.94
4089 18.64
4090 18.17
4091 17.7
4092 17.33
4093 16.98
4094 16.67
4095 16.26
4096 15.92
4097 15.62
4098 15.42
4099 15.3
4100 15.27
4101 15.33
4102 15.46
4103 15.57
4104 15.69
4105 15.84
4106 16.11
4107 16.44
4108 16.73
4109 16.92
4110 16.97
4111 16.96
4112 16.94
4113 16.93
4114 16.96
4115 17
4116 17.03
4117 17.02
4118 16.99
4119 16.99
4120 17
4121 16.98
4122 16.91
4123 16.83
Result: 7.968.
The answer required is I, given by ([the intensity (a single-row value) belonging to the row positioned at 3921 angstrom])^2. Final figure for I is 116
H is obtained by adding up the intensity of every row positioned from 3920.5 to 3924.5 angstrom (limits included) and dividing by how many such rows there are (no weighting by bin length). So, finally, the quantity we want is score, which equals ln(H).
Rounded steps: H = 10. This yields 2.3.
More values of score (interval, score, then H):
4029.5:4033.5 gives 2.8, 17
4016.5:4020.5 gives 2.8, 17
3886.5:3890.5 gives 2.2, 9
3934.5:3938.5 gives 1.8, 6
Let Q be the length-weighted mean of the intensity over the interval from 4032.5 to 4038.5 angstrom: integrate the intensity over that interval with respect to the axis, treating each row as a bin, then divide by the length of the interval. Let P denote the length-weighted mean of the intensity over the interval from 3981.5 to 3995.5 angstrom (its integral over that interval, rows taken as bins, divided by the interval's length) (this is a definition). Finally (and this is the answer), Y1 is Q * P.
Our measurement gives 261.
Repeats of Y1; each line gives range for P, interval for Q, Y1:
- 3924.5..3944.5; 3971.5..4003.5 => 98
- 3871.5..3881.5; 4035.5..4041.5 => 144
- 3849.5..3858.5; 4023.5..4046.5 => 137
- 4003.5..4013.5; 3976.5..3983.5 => 230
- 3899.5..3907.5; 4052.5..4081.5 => 207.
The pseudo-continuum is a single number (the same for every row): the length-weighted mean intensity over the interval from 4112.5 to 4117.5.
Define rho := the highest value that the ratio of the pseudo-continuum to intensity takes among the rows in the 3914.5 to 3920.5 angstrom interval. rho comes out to 1.64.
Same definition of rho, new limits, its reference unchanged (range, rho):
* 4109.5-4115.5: 1.00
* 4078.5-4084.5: 1.09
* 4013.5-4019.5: 1.00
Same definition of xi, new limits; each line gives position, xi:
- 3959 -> 10.73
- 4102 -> 15.46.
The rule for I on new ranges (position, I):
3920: 121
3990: 244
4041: 323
